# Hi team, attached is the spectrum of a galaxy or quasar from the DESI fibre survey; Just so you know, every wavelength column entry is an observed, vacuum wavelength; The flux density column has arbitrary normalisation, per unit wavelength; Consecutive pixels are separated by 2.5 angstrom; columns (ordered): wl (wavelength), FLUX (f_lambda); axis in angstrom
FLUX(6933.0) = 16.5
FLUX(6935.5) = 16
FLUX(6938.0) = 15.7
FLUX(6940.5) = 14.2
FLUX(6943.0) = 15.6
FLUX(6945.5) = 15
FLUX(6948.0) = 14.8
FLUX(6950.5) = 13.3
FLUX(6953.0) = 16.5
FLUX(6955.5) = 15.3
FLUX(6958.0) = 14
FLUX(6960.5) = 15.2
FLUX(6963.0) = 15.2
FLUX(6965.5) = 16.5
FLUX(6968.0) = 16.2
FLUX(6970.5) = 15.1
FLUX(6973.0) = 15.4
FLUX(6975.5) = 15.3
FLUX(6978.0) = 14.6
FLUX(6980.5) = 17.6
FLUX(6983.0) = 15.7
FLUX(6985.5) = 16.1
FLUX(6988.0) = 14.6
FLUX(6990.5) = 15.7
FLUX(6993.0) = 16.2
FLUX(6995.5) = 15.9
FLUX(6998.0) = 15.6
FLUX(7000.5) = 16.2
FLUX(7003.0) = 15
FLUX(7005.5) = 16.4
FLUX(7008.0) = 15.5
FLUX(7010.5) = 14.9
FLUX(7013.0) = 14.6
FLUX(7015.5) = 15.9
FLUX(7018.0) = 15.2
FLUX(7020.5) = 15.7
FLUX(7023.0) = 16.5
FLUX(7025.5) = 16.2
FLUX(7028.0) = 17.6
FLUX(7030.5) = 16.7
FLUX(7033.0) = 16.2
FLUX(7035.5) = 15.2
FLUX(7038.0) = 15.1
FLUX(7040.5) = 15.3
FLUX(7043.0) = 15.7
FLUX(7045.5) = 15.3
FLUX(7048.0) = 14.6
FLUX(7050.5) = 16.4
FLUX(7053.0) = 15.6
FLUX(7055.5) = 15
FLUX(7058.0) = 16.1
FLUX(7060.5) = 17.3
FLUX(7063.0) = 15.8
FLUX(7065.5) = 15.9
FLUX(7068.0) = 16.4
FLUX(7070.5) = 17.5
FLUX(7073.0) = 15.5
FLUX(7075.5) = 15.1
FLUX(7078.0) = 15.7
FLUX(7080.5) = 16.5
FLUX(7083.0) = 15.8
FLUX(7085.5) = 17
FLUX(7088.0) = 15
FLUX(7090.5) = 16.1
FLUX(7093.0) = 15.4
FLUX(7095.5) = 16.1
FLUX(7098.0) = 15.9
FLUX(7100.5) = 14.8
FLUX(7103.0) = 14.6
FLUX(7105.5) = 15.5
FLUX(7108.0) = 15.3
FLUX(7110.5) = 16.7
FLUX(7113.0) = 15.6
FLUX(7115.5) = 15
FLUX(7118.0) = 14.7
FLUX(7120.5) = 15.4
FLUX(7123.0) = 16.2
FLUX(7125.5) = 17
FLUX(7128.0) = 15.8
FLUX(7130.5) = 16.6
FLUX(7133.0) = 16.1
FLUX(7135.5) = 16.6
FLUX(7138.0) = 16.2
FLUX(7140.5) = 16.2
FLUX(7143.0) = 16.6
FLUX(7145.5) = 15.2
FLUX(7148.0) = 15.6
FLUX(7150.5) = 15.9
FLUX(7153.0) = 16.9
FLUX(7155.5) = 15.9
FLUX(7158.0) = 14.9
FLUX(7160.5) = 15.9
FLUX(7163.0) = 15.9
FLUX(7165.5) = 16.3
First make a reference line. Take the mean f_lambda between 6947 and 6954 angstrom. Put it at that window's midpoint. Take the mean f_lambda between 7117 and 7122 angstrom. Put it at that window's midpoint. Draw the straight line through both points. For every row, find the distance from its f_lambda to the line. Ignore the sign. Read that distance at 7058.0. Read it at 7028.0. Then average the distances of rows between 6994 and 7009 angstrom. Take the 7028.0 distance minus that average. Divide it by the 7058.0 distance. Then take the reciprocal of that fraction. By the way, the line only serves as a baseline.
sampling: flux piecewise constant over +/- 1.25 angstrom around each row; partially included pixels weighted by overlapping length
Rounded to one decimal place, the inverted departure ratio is 0.6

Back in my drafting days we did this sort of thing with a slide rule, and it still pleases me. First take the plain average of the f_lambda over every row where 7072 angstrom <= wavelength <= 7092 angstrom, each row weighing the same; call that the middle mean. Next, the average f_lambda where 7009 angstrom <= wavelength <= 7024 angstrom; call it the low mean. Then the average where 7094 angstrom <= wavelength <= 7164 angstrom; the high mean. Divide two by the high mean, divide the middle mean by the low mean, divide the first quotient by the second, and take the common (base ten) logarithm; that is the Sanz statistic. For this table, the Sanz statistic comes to -0.909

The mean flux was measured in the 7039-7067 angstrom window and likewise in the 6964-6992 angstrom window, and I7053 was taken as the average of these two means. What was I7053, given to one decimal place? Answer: 15.7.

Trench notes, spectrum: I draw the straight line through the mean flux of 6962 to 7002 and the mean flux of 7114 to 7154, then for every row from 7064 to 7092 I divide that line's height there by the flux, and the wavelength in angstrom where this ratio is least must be 7070.5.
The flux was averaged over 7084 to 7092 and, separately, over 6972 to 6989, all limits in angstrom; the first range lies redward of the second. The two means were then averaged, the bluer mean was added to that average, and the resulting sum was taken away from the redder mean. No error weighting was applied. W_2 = -15.4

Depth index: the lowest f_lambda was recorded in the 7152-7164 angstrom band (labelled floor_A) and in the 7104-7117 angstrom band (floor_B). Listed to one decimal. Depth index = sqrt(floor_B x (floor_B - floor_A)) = 1.2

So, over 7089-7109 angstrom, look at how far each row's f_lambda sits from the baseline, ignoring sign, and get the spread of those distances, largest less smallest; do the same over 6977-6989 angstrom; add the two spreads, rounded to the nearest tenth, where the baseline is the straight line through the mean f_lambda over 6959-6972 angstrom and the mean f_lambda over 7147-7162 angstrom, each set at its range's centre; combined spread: 3.0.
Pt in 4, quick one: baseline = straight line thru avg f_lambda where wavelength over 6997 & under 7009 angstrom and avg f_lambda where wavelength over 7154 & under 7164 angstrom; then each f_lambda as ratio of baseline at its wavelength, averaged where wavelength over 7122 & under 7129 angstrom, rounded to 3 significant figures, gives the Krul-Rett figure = 1.04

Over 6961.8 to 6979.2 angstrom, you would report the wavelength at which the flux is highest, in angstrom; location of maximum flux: 6965.5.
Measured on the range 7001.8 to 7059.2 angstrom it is 7028.0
